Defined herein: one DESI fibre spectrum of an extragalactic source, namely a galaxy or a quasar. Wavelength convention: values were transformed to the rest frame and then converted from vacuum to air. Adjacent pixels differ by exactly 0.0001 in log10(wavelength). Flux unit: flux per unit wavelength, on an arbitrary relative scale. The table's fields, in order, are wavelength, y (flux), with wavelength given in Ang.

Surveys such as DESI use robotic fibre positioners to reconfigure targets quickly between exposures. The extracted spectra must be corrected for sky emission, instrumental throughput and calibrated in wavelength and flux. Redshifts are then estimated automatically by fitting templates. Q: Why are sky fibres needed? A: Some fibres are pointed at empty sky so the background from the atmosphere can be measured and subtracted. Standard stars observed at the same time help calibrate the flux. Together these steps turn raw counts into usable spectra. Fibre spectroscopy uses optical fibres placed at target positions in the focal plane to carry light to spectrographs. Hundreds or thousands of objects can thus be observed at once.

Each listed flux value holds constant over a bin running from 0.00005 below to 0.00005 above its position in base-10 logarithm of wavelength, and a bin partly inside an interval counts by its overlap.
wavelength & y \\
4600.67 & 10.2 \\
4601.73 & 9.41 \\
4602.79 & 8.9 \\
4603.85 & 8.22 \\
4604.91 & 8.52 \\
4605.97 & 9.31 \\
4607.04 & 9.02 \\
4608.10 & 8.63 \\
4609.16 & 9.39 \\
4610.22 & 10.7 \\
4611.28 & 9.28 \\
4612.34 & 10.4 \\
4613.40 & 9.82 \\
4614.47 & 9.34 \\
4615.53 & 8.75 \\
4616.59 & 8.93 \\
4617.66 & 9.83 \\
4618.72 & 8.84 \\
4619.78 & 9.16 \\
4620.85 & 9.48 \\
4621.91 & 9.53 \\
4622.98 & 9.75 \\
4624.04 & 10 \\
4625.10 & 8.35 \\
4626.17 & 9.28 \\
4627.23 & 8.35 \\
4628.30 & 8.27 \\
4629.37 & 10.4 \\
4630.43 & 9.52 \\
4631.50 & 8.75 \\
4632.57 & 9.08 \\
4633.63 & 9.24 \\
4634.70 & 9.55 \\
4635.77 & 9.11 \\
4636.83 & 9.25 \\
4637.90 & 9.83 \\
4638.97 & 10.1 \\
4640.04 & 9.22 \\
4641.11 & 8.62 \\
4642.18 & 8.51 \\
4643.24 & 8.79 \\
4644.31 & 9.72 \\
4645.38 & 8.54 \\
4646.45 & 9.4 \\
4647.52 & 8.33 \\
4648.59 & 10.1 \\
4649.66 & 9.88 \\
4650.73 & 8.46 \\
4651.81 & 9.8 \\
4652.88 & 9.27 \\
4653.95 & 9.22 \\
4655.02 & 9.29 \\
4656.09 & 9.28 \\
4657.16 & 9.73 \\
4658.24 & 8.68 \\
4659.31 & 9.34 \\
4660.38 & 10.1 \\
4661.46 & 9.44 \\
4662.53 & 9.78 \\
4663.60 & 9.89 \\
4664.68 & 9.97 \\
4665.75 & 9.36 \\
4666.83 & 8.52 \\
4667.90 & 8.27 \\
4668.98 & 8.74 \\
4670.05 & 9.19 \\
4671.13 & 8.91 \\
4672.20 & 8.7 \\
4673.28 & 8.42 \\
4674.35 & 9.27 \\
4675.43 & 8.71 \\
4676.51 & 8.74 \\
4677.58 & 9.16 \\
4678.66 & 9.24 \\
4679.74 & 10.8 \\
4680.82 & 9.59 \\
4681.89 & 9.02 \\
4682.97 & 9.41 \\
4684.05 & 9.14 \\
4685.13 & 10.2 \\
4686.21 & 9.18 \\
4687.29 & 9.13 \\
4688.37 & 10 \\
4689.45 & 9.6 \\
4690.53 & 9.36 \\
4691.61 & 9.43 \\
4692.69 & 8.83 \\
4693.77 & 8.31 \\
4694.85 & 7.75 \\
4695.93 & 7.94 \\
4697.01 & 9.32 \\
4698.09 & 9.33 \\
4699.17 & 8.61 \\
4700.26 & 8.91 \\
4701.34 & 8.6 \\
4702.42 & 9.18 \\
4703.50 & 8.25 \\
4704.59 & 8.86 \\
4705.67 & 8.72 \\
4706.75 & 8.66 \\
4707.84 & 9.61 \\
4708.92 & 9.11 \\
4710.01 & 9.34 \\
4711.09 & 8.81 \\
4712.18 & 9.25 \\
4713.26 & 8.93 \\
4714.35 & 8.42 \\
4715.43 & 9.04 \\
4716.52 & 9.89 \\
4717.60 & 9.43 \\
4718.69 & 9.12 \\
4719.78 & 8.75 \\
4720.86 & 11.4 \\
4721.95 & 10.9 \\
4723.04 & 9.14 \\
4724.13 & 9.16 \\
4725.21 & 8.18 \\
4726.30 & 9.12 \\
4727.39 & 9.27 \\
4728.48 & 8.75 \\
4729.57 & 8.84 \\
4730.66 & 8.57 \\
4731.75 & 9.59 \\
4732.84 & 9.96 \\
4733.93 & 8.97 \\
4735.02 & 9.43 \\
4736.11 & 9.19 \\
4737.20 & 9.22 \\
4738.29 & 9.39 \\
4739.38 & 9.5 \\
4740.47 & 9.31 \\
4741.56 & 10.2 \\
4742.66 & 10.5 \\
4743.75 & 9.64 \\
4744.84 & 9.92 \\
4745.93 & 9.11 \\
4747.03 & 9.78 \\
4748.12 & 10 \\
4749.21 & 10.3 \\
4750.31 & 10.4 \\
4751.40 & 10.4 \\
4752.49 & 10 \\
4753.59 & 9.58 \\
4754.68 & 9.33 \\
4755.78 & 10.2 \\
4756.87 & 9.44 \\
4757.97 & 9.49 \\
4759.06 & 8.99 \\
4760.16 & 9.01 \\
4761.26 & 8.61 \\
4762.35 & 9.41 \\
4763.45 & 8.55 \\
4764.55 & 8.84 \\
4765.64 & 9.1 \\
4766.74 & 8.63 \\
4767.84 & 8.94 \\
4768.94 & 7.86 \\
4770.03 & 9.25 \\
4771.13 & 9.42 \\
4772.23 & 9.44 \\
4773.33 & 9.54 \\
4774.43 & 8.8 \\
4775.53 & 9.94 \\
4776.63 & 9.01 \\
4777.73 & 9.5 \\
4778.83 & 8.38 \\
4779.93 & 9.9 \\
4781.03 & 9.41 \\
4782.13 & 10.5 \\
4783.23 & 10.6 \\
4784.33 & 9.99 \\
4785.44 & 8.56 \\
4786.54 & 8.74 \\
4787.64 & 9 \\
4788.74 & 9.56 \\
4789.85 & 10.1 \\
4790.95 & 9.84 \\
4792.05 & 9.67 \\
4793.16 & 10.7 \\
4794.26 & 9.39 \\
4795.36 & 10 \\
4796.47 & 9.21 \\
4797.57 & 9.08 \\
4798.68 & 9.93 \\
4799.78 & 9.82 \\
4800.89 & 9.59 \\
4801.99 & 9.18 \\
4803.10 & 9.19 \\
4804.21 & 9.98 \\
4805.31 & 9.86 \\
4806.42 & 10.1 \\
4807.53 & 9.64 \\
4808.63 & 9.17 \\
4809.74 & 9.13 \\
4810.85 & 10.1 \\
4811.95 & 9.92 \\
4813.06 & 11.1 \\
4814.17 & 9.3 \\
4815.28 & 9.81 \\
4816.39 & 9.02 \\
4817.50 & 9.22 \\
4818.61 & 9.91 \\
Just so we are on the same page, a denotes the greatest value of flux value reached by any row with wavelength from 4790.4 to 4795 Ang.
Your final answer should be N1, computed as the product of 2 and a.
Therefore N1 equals 21.4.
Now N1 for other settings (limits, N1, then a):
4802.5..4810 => 20.2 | 10.1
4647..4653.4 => 20.2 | 10.1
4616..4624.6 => 20.0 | 10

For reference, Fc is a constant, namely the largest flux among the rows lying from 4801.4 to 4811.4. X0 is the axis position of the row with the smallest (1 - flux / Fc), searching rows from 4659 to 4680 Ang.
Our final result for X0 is 4679.74 Ang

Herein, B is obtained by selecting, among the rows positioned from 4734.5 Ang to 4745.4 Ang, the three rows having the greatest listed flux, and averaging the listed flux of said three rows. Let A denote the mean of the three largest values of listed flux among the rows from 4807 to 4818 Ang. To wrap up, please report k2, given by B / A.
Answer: 0.98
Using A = 10.4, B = 10.2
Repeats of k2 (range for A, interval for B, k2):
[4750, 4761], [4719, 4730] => 1.02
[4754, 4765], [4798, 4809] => 1.03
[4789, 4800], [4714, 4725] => 1.05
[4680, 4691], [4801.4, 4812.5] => 1.01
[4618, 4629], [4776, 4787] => 1.06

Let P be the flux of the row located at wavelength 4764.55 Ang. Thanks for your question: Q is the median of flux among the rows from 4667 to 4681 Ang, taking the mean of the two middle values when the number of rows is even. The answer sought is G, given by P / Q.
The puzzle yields 0.99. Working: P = 8.84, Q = 8.9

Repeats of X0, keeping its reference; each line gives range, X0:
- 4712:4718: 4716.52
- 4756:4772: 4757.97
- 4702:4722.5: 4720.86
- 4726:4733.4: 4732.84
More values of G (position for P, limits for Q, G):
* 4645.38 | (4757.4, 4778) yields 0.95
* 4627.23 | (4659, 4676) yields 0.90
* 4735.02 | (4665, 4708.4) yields 1.04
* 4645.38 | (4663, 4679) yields 0.96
